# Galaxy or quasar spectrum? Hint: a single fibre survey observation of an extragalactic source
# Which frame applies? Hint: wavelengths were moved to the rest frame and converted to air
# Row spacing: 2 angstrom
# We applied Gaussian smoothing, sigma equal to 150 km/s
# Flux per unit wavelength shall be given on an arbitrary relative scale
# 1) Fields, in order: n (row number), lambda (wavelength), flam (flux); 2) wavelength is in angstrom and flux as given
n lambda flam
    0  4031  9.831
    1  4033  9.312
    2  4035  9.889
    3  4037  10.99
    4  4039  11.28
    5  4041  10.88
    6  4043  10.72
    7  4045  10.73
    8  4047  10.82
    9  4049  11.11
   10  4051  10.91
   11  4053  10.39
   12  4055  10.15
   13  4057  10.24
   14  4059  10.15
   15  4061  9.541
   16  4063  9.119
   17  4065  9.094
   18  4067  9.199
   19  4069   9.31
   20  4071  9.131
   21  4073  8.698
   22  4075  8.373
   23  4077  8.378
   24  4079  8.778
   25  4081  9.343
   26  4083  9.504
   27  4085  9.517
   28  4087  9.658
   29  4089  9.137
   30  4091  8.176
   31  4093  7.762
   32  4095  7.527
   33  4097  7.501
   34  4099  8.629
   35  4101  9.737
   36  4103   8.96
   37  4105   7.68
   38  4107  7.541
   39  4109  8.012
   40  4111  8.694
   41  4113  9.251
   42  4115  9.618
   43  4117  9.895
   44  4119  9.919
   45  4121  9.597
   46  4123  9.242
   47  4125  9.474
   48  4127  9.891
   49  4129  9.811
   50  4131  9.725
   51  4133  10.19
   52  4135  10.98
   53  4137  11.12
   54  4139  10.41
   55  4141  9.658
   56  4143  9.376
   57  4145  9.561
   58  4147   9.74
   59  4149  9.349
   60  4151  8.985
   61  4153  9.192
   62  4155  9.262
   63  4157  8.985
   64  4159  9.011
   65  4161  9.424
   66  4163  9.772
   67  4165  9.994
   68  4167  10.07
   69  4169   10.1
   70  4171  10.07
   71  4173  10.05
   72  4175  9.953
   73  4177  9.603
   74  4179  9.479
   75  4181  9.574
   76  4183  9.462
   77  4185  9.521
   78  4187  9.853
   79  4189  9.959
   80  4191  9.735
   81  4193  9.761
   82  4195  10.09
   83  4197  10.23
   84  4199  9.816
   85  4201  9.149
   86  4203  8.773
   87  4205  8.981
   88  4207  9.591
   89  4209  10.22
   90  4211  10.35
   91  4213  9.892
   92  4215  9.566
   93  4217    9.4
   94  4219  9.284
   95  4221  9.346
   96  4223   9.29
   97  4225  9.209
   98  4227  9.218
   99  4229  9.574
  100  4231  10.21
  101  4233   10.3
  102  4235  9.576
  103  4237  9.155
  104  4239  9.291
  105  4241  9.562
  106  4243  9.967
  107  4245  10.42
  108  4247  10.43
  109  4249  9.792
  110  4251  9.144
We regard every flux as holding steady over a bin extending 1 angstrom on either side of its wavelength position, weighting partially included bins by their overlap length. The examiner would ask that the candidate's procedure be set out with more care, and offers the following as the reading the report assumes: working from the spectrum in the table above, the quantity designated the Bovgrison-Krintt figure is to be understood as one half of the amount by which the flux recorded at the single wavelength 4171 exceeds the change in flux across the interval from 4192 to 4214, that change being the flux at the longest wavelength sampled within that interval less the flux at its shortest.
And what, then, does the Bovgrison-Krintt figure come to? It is 4.97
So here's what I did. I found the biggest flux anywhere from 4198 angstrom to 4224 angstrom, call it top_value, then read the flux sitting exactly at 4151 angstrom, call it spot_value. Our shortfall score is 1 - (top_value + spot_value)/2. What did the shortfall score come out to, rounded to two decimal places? -8.67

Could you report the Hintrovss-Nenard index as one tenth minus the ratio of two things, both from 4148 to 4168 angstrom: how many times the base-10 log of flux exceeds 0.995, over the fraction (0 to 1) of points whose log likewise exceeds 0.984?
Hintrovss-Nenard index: -6.6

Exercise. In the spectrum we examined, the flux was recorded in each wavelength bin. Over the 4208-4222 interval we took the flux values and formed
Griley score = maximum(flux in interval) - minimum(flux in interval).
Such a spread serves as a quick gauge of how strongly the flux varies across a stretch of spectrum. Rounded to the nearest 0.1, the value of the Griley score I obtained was 1.1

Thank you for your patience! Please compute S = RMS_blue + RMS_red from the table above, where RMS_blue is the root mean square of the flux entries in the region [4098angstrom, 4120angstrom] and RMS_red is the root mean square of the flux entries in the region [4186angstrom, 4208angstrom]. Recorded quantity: 18.6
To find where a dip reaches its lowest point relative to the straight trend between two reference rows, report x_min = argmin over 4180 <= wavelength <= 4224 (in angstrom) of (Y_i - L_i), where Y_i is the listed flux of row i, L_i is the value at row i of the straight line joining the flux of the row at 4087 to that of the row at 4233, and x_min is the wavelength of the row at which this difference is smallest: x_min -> 4203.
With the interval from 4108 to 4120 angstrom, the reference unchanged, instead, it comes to 4109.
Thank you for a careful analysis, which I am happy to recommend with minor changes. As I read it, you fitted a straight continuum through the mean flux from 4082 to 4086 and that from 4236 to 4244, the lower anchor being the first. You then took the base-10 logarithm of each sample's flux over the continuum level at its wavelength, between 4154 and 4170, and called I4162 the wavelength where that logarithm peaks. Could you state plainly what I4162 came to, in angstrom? 4169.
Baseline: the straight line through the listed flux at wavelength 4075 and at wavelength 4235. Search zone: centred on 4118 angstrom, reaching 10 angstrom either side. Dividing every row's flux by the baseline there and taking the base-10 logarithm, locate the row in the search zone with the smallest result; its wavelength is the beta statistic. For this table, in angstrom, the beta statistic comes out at 4109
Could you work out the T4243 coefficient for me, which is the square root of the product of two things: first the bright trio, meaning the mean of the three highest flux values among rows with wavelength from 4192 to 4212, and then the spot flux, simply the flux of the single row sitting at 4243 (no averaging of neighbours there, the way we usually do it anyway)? 10.1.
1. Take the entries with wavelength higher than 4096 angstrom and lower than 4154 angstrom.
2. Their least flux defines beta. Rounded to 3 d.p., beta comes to 7.501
